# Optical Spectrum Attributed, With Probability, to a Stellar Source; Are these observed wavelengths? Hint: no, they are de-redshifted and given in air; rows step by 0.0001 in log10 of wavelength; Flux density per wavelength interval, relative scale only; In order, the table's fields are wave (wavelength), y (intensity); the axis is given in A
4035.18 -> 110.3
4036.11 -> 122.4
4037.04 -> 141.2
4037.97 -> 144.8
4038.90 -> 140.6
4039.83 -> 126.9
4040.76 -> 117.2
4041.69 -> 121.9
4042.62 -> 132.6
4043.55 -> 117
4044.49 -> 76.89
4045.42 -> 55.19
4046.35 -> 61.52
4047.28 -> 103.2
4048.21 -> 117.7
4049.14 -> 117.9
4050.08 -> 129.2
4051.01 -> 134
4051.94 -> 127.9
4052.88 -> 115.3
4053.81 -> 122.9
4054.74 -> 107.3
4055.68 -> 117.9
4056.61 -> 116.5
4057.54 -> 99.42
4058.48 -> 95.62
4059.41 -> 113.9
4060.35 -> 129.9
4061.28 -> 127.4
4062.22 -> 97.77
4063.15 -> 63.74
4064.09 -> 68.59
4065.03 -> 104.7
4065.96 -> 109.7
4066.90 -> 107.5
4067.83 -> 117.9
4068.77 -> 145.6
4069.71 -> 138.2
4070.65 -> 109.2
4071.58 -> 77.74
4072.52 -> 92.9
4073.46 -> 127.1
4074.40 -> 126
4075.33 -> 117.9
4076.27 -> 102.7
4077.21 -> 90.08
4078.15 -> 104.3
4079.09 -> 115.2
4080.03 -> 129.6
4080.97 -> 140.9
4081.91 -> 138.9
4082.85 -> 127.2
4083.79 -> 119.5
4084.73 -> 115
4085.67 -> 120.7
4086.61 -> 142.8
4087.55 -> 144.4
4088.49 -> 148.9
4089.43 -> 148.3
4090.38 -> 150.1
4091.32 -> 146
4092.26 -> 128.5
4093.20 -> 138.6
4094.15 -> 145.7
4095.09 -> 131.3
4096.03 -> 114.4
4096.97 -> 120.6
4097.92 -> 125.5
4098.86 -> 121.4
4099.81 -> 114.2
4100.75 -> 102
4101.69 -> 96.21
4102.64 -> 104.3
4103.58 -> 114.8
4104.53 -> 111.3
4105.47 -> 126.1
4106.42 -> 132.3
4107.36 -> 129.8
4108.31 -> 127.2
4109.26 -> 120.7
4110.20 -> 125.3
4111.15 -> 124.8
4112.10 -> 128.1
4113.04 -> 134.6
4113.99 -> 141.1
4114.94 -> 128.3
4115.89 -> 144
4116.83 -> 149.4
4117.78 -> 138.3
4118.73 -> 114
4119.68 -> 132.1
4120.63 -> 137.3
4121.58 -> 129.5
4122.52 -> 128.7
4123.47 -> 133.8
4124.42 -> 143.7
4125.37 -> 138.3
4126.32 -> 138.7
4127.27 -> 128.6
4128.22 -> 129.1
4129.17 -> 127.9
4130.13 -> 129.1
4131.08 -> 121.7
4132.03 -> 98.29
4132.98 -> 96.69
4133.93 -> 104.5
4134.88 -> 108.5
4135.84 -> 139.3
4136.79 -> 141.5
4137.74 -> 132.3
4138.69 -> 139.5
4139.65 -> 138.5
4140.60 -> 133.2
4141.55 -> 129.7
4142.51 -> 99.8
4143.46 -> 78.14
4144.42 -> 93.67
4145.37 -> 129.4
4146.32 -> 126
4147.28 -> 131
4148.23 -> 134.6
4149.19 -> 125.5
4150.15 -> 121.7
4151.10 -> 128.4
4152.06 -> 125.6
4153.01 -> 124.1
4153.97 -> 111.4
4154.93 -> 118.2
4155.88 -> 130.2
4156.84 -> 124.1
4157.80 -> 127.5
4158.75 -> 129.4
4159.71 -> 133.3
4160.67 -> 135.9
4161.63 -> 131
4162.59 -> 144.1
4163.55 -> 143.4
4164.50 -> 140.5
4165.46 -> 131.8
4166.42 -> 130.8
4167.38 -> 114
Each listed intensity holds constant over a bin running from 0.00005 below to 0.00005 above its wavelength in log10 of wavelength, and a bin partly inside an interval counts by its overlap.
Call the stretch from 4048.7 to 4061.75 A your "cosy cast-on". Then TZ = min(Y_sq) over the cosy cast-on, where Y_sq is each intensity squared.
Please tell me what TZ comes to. 9143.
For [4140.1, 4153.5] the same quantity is 6106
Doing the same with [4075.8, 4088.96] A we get 8114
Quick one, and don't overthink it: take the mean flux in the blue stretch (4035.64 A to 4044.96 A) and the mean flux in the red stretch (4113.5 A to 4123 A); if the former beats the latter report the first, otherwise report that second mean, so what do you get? 134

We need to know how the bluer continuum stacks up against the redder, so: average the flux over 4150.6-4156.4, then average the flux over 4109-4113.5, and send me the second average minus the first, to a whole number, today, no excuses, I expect 4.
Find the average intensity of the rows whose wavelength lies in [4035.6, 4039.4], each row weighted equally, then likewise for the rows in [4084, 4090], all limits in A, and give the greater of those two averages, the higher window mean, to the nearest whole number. 137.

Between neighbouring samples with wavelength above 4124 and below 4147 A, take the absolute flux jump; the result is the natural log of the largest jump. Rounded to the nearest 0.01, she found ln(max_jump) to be 3.58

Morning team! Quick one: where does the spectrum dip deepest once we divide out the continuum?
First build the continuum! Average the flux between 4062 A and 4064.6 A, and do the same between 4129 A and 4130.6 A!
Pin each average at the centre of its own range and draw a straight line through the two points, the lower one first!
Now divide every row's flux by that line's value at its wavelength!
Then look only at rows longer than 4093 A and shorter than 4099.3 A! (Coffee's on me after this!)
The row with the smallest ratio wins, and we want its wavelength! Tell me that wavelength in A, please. 4096.03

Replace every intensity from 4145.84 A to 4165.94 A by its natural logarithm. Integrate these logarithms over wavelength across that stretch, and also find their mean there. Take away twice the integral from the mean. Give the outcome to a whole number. -191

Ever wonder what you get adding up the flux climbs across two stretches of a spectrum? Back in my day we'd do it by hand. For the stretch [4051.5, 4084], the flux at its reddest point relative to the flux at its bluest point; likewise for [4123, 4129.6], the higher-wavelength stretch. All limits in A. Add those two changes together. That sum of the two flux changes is -14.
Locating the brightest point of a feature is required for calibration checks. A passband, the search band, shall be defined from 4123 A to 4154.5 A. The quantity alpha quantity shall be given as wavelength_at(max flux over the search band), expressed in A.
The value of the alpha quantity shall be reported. 4124.42 A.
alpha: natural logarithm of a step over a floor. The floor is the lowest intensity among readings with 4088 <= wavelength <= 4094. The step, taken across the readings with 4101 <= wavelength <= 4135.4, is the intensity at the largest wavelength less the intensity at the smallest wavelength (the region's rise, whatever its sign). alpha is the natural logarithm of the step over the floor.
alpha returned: -2.3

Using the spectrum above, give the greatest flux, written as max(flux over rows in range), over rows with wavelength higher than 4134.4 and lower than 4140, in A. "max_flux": 141.5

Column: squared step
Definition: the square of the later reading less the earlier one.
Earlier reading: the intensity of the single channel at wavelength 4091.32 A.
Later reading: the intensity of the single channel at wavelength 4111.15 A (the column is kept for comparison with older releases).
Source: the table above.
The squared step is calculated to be 449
